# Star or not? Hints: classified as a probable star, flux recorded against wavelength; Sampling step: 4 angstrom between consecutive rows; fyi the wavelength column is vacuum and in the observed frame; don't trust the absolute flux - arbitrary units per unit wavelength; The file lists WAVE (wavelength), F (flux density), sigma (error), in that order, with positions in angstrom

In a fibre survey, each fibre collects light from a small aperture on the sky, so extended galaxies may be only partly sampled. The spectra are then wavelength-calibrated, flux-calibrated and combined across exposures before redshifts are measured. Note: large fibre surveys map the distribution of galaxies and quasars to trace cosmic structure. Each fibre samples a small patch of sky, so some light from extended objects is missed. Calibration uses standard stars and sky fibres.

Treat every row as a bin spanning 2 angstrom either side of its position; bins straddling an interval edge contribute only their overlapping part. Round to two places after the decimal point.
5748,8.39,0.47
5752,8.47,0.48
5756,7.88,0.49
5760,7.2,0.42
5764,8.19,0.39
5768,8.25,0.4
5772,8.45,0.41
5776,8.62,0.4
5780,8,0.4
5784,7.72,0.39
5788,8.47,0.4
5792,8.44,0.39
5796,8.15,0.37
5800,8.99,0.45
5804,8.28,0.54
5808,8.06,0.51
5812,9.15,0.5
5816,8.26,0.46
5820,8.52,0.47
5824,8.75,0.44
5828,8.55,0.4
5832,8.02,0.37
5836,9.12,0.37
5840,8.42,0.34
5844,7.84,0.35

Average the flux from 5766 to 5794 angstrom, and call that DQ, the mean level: 8.28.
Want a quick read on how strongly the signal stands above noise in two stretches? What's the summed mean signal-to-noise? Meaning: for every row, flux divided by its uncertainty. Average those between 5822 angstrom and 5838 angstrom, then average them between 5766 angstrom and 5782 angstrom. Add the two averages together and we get 42.6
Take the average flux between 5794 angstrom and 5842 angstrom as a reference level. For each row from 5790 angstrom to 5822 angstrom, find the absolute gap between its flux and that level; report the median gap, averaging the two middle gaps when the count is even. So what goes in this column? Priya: 0.32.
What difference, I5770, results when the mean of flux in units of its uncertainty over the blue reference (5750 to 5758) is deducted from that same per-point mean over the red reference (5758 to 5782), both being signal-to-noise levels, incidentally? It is 3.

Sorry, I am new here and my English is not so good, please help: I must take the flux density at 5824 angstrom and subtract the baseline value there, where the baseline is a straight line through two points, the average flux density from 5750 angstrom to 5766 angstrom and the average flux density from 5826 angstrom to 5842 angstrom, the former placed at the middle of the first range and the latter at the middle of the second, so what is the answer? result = 0.3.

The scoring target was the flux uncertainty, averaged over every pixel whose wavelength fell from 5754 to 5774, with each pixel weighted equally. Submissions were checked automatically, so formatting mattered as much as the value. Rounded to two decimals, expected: 0.42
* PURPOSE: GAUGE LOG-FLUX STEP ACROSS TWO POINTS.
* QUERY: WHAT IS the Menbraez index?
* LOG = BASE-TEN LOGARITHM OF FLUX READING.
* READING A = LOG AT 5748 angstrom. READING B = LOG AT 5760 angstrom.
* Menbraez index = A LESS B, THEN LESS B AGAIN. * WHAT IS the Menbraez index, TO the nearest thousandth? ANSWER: -0.791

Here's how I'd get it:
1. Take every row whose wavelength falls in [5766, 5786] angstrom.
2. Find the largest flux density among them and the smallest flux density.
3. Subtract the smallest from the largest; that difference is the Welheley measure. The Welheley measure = 0.9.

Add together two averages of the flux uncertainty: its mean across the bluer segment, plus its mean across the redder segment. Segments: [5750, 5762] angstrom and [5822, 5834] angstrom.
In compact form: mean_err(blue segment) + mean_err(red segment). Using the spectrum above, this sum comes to 0.87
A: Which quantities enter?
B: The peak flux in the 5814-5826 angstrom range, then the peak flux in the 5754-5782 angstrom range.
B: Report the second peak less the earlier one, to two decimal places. -0.13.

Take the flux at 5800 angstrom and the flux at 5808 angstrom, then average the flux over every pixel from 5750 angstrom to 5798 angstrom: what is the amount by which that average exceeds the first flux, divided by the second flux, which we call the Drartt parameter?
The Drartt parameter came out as -0.10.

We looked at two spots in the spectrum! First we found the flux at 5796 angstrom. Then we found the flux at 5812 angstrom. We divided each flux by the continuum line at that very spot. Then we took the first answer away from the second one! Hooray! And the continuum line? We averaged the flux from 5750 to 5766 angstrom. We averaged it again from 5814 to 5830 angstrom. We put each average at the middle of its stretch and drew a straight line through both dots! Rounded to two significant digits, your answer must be 0.10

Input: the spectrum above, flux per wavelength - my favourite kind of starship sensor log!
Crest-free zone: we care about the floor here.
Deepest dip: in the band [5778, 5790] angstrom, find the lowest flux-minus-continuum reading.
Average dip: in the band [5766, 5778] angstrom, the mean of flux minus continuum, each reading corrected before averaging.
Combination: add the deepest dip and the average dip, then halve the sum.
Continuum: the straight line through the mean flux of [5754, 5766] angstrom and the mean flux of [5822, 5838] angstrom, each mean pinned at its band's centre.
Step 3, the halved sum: 0.10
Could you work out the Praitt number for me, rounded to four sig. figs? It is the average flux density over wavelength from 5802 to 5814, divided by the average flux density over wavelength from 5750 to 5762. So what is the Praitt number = 1.082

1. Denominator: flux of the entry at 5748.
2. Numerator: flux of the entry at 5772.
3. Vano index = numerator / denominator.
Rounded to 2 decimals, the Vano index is 1.01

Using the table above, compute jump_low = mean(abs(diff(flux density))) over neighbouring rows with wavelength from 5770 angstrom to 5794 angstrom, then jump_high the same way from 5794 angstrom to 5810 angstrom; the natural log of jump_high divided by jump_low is 0.47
